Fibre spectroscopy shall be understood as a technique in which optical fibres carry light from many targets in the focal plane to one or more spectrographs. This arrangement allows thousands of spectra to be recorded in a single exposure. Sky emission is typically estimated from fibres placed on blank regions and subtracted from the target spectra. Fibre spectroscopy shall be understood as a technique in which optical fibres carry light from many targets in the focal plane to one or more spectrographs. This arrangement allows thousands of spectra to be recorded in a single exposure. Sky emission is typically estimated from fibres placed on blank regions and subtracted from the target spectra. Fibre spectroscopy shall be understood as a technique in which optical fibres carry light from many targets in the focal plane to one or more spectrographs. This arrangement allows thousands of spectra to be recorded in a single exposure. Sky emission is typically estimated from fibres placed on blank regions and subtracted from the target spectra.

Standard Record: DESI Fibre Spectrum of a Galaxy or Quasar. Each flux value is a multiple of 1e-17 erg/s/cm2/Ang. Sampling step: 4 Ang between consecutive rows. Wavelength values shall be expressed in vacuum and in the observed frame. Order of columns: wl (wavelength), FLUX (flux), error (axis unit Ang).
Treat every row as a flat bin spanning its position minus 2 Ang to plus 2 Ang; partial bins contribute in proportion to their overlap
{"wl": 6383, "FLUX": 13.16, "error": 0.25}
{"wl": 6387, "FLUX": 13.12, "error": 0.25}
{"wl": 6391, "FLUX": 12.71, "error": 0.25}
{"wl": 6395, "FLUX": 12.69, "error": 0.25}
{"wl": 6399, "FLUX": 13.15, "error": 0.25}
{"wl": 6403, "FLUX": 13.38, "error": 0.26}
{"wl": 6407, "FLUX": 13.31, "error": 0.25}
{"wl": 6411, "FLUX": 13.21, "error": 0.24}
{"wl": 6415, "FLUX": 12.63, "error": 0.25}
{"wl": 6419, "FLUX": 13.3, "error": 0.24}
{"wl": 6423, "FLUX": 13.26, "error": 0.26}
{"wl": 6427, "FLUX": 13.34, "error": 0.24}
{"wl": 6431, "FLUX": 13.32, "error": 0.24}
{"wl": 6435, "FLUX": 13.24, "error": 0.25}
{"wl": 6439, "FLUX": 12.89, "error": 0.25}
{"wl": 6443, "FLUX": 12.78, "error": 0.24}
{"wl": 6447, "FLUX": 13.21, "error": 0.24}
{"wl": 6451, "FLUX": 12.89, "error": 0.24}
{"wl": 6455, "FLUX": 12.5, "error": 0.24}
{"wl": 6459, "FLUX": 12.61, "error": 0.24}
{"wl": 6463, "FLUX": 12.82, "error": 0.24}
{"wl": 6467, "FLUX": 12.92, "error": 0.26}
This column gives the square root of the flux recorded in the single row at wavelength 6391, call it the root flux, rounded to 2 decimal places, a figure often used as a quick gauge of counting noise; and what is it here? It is 3.57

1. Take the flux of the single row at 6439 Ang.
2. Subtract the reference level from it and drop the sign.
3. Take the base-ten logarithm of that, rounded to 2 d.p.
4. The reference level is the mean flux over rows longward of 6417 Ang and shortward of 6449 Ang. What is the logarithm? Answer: -0.56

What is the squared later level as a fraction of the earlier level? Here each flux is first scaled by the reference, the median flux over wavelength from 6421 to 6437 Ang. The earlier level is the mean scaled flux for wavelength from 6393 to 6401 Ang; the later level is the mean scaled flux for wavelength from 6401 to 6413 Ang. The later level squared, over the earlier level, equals 1.03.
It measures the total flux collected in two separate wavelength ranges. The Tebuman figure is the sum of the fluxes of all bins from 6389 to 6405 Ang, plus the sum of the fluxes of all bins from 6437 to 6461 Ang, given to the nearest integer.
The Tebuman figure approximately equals 129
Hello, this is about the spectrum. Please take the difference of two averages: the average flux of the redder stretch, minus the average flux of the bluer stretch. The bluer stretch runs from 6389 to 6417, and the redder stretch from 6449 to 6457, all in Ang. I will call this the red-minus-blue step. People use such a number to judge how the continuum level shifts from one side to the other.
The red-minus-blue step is -0.32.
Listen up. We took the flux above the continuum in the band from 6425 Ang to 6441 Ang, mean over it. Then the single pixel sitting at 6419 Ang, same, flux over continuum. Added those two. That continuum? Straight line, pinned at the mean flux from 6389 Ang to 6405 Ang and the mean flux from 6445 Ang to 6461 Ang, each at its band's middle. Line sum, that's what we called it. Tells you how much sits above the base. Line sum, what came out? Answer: 0.72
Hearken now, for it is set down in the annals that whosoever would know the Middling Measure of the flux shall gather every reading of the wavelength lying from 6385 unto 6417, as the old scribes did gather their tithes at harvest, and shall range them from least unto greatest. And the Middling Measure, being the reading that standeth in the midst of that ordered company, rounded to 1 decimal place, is 13.1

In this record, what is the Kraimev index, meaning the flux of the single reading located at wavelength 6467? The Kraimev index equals 12.92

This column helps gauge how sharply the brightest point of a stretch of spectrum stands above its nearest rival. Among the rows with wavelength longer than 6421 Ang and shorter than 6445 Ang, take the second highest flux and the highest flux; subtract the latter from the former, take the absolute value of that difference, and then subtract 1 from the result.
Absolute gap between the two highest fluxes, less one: -0.98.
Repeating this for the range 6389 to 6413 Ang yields -0.93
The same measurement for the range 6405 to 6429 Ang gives -0.97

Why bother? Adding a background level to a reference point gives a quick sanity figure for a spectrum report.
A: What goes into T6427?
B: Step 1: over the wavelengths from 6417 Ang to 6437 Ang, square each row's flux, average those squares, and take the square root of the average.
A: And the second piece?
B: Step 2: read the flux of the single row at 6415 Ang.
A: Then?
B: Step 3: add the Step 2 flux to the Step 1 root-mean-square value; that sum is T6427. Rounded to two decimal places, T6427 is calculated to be 25.92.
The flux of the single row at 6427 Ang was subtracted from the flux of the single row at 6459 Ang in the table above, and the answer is -0.73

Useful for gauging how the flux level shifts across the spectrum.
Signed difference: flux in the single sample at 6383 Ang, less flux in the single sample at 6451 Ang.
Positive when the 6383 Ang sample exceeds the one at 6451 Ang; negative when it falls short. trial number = 0.27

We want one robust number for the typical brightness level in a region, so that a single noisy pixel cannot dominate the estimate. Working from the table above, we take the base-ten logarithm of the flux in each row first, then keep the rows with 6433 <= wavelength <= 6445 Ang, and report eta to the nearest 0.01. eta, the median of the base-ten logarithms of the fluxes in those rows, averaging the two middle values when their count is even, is 1.11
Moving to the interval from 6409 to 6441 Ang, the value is 1.12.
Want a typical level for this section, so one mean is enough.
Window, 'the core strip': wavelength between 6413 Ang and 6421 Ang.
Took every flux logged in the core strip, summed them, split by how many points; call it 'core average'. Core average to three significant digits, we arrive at 13.0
